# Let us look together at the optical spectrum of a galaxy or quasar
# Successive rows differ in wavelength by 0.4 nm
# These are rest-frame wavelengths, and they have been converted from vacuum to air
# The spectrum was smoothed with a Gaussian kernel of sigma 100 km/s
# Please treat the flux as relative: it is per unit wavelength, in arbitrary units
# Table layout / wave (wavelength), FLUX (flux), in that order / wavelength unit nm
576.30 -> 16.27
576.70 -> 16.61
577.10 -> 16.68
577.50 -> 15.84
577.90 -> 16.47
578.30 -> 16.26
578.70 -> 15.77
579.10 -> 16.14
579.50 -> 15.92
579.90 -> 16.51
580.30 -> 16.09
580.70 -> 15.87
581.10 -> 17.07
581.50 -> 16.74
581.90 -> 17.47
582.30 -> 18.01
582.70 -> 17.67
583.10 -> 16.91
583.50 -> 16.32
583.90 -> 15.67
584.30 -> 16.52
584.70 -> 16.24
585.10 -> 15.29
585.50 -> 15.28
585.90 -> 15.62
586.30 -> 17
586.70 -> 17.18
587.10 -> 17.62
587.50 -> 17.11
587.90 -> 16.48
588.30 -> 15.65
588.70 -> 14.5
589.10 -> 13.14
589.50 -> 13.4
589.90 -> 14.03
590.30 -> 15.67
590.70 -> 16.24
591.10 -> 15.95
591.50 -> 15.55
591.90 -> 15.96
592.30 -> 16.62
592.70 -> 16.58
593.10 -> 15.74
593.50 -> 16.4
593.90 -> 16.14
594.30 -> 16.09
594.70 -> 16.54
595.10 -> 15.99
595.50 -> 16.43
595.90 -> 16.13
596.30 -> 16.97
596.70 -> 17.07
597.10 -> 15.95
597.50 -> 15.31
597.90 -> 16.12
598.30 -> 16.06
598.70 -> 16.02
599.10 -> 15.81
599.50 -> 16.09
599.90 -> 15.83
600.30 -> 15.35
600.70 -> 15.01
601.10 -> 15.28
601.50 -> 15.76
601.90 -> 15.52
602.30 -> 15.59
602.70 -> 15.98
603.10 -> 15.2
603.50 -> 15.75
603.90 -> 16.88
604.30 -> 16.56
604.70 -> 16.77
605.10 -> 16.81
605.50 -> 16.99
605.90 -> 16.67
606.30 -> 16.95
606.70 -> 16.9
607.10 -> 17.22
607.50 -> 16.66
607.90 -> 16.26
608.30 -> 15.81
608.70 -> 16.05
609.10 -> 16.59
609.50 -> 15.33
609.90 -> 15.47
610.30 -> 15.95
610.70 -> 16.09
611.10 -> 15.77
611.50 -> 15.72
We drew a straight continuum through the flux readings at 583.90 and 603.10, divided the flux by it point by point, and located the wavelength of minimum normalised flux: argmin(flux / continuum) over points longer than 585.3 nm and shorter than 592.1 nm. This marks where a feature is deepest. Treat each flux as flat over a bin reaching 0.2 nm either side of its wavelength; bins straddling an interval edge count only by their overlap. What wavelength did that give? 589.10 nm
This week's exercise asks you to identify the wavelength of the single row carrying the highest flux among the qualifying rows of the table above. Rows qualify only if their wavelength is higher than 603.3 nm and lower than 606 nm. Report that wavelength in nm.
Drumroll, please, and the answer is 605.50 nm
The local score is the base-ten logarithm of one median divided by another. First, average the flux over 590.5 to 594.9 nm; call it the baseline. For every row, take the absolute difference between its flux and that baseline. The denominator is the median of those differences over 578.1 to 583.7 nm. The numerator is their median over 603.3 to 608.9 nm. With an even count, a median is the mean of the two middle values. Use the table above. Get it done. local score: 0.18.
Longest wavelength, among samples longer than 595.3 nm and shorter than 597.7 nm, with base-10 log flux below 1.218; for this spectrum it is 597.50 nm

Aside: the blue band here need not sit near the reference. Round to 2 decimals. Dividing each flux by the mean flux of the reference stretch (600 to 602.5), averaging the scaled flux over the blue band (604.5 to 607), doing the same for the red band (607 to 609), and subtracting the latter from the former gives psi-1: 0.03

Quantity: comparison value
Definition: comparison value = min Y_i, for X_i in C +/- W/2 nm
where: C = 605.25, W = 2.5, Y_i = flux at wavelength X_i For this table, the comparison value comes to 16.56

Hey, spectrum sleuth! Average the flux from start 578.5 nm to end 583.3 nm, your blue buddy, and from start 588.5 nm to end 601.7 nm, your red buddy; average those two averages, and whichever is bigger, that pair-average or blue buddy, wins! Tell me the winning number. 16.7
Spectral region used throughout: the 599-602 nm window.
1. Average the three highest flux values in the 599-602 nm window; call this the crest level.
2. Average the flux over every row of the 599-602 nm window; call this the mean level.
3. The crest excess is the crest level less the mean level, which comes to 0.33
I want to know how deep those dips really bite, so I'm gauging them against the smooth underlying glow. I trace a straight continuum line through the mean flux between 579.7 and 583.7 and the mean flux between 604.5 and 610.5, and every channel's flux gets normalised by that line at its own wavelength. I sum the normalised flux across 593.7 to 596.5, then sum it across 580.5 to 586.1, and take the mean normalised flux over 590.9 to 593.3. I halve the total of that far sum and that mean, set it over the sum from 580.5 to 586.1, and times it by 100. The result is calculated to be 29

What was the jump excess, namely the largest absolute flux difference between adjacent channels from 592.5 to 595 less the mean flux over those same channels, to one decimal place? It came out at -15.4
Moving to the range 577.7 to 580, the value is -15.6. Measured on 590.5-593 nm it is -15.5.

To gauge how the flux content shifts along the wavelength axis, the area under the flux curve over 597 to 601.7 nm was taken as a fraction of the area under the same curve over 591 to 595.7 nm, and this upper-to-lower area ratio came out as 0.97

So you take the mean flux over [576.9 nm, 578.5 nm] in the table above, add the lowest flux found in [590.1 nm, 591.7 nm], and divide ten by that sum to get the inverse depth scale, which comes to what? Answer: 0.314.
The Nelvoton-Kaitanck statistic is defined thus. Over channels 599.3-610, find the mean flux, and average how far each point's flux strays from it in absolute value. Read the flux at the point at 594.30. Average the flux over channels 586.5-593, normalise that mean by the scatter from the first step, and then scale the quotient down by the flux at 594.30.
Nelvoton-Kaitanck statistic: 1.7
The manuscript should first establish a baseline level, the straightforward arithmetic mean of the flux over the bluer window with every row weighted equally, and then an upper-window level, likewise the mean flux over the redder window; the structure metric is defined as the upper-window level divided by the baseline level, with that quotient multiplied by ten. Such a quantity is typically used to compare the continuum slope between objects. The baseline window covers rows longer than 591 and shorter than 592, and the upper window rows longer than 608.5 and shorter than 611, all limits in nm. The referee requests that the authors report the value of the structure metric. 10.1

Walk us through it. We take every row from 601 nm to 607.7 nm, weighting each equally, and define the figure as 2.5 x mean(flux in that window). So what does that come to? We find 40.8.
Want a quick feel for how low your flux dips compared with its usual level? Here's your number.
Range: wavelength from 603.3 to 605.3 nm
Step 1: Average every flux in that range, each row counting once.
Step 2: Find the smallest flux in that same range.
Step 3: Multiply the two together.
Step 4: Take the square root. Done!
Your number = 16.1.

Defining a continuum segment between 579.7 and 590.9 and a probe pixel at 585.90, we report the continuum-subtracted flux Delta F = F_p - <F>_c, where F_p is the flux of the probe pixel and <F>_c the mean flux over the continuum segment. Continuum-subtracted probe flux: -0.5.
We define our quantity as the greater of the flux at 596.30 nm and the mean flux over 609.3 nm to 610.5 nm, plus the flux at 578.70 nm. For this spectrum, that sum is 32.7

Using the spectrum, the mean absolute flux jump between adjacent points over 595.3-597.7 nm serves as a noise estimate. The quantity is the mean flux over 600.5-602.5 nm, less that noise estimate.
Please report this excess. 14.8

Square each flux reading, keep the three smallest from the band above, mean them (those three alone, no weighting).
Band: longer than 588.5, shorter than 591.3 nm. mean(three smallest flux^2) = 183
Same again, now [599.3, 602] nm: 231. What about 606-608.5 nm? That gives 264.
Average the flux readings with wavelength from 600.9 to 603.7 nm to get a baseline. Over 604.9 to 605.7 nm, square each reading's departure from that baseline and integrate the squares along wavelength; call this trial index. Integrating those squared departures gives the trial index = 1.4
